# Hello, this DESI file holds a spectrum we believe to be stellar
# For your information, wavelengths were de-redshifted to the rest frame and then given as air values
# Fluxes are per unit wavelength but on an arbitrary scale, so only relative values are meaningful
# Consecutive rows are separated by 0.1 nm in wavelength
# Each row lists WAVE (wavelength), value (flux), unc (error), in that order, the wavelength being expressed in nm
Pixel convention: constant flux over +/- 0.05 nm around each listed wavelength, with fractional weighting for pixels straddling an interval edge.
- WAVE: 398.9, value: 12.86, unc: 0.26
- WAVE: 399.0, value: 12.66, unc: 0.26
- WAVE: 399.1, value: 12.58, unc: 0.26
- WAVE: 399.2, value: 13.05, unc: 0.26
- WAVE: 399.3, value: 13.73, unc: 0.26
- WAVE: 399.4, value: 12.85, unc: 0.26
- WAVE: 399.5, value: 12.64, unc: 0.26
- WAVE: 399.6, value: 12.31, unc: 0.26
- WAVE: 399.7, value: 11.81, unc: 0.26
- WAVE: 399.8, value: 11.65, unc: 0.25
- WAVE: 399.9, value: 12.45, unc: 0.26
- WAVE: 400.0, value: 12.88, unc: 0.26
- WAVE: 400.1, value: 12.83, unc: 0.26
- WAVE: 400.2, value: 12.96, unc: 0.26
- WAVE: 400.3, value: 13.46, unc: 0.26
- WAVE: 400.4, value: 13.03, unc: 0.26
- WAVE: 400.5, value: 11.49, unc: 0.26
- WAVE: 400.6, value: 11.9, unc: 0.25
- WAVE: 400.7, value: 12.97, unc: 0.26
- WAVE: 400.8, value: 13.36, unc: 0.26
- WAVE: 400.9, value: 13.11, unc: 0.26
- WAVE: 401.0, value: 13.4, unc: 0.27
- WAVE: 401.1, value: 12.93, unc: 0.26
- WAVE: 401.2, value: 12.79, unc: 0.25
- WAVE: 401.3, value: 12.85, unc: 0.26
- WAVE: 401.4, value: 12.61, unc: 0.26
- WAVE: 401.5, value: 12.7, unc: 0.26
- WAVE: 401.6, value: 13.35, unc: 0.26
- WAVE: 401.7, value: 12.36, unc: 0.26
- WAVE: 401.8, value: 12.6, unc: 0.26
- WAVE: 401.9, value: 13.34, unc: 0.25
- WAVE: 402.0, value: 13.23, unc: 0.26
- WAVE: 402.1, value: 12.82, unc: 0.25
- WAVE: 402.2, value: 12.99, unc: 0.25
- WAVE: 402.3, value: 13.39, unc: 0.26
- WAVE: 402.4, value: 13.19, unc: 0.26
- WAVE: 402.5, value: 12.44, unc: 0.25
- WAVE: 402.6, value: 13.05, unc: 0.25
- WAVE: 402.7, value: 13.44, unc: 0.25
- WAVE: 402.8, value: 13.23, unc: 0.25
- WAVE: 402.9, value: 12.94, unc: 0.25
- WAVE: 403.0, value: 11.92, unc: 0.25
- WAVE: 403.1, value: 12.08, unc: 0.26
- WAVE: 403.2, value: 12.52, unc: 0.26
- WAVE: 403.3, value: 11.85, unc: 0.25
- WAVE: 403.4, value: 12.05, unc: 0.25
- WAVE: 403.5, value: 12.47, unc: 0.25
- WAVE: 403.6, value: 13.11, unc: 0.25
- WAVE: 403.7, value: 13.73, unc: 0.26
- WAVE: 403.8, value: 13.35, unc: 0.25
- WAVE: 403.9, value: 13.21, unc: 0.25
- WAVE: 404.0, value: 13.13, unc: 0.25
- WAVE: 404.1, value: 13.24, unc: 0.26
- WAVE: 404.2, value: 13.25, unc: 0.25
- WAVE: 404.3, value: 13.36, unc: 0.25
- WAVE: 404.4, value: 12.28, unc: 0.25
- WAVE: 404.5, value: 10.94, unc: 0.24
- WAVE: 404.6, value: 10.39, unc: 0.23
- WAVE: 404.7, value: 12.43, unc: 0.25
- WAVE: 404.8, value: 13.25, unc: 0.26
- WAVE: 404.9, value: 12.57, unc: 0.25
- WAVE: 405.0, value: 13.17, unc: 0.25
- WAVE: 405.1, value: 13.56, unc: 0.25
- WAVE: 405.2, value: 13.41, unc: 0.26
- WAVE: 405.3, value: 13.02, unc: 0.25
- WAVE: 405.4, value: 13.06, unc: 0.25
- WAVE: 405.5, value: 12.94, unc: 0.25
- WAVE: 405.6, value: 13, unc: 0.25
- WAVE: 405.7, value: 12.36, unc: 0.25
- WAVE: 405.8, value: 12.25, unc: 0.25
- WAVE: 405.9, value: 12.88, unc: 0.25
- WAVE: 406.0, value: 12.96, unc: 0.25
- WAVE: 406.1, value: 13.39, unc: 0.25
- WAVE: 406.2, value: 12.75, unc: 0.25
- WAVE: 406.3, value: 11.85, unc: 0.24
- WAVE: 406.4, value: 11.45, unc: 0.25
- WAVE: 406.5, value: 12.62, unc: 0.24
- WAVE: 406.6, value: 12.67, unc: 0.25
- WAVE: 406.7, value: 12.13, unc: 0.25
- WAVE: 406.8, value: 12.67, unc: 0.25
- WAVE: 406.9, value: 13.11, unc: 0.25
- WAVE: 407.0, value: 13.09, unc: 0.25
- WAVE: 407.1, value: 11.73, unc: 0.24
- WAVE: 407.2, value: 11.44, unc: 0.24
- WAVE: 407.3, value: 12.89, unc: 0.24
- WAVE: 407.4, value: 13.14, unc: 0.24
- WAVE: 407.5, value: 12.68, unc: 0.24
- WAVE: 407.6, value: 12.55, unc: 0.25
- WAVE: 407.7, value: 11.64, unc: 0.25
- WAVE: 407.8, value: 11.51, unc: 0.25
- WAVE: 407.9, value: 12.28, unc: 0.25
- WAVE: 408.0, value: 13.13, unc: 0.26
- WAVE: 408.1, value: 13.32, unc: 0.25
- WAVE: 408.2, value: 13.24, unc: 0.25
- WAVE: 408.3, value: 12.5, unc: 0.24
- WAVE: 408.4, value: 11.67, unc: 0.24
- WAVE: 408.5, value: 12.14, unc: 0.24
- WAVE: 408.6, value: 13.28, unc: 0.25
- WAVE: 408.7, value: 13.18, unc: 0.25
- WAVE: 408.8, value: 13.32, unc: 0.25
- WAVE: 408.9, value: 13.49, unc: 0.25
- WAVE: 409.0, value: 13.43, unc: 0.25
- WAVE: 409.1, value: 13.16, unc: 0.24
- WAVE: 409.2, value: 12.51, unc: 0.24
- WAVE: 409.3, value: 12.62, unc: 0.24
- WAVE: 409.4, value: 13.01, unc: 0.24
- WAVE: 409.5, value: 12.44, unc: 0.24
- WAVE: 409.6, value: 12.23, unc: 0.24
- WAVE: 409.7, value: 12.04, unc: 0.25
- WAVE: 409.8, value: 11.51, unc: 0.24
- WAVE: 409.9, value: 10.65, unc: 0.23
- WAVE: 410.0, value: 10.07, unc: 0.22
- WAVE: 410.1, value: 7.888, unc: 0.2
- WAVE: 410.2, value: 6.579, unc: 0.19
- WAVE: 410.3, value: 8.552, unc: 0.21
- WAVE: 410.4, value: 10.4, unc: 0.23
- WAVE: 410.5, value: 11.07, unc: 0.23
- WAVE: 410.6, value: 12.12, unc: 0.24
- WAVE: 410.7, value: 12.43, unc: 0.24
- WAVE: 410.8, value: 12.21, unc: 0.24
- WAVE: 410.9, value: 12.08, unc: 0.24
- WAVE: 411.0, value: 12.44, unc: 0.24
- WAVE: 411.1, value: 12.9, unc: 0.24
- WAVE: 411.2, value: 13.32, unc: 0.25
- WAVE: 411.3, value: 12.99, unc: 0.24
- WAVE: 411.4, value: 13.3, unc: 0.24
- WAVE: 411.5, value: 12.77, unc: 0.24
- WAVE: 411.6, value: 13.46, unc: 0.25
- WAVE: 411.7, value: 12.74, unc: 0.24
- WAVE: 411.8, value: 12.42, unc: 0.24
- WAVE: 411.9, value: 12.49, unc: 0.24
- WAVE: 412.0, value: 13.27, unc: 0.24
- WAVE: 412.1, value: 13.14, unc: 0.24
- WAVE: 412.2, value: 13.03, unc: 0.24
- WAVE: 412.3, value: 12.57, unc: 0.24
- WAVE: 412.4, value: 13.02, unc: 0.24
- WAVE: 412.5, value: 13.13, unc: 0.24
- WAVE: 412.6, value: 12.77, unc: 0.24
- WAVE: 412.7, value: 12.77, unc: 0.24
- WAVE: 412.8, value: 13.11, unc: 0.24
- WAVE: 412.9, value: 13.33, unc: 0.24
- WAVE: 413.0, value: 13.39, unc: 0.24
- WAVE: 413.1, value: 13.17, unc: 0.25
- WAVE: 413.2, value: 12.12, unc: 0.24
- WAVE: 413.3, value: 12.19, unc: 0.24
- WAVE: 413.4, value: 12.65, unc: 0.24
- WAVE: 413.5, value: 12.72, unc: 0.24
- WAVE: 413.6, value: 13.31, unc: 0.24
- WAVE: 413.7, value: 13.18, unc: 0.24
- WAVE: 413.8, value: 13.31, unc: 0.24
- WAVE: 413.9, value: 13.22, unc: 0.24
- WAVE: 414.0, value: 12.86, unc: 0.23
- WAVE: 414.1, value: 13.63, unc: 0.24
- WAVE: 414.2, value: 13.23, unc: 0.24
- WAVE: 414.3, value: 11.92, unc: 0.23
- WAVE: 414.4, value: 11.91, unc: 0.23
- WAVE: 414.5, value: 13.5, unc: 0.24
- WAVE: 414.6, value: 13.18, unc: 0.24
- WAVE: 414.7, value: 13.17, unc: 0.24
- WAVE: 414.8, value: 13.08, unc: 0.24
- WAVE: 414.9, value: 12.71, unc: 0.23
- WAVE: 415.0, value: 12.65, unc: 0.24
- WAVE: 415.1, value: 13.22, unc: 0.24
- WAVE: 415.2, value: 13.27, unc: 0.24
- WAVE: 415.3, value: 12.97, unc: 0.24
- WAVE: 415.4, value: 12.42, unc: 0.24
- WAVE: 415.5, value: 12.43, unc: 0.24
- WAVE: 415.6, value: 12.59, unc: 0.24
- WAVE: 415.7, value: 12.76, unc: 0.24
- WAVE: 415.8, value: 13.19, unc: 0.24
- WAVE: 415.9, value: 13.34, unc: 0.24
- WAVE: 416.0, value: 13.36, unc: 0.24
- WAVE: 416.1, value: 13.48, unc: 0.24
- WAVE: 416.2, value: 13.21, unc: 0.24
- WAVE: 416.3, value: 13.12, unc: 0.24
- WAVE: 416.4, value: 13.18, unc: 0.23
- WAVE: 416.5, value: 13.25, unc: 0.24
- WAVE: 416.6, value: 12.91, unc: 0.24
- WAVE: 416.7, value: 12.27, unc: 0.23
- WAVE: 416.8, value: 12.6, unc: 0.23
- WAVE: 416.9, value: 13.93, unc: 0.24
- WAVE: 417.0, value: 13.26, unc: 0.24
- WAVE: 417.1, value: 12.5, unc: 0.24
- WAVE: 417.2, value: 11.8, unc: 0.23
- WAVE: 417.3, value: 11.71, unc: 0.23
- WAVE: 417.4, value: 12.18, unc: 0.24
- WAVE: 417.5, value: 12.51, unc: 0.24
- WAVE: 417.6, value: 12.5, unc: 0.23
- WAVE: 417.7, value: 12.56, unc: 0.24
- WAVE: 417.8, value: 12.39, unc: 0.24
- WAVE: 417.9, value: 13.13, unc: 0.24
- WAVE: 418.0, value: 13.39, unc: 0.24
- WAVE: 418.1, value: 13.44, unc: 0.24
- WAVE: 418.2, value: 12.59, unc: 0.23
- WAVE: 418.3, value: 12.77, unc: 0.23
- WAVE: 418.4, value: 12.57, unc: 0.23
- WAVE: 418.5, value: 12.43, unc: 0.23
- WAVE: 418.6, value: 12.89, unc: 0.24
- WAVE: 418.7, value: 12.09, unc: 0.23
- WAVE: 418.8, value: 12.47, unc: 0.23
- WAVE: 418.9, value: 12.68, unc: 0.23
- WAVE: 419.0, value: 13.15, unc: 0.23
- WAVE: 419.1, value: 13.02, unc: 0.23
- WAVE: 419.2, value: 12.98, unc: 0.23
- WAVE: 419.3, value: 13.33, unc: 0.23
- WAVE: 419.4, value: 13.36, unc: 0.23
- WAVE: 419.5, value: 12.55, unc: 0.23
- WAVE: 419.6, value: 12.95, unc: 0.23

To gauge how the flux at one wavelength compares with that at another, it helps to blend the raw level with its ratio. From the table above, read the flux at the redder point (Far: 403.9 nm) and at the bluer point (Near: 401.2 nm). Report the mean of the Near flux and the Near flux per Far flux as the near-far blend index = 6.88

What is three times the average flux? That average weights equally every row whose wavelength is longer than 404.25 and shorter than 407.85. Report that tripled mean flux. 37.6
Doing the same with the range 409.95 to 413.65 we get 36.6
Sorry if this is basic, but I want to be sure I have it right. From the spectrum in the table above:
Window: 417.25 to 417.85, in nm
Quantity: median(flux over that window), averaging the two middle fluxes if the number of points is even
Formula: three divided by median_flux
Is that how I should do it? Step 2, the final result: 0.241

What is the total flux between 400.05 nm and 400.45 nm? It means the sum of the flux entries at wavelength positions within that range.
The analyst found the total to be 52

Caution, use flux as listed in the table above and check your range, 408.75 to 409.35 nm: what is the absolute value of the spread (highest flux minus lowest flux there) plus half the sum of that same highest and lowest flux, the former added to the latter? 14.0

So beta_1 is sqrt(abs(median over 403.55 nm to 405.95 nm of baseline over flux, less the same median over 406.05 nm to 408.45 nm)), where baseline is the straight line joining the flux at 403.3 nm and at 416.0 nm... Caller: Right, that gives 0.225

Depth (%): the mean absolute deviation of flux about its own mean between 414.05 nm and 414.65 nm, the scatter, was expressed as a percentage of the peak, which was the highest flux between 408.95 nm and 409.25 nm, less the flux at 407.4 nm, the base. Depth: 225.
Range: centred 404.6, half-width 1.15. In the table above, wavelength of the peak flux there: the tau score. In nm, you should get 403.7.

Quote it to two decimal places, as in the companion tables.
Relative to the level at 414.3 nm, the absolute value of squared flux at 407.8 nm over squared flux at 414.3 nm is 0.93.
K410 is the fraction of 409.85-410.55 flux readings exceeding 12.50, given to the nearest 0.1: 0.0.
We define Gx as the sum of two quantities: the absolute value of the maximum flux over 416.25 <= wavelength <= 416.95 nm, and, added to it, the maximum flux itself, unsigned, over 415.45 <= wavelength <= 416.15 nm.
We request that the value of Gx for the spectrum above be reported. 27.4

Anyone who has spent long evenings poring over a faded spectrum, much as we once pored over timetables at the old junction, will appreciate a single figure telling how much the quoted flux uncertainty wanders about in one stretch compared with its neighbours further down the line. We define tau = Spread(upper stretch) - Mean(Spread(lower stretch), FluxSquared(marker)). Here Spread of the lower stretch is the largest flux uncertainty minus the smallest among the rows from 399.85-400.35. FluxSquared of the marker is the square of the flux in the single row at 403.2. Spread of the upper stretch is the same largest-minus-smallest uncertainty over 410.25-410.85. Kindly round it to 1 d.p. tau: -78.3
